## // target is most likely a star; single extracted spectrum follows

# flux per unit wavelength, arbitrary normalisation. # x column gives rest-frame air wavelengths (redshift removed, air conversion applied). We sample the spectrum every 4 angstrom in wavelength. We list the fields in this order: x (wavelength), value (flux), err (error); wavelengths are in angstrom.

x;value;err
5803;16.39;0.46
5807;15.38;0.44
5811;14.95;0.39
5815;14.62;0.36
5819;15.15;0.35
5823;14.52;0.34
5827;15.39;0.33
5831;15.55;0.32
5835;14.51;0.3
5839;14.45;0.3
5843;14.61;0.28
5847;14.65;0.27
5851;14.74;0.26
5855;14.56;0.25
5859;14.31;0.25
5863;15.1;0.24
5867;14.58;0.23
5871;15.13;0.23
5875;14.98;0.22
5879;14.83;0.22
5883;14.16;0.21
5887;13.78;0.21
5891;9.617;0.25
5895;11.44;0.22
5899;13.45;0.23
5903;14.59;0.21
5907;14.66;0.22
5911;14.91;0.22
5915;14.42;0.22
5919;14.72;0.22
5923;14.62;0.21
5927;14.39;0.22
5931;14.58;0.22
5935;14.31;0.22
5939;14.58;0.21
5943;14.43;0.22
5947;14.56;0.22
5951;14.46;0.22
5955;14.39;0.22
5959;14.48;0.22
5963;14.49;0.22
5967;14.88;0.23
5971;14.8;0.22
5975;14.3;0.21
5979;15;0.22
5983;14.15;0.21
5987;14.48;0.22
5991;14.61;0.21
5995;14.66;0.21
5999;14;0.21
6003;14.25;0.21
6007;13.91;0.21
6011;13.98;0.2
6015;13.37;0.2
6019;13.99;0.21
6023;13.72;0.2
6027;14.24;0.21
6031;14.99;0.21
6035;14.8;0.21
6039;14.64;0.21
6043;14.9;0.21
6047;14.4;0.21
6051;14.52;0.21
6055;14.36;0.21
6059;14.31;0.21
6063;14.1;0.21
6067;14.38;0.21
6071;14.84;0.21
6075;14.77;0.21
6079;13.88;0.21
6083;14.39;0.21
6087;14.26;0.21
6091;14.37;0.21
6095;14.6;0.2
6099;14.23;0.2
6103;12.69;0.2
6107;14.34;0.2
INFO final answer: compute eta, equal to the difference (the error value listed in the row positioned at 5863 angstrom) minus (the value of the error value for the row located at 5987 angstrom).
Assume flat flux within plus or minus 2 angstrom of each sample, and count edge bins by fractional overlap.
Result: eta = 0.020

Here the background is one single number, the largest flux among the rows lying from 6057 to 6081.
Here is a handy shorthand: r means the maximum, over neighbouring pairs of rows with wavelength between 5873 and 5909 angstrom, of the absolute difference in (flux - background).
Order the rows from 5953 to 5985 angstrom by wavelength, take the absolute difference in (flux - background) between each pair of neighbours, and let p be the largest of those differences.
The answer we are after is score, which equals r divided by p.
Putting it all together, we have 5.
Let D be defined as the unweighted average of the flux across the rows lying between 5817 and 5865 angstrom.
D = 14.8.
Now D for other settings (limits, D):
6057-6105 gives 14.2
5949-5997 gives 14.6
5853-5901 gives 13.8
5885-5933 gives 13.8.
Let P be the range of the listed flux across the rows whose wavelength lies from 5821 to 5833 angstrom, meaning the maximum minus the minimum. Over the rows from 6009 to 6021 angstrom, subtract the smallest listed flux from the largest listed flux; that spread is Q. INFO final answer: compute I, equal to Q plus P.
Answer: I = 1.65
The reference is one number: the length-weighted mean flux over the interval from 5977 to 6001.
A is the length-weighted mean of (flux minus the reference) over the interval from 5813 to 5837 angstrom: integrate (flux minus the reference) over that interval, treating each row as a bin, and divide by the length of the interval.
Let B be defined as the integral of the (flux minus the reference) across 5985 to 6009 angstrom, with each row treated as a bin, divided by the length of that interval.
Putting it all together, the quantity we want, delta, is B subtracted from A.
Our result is 0.6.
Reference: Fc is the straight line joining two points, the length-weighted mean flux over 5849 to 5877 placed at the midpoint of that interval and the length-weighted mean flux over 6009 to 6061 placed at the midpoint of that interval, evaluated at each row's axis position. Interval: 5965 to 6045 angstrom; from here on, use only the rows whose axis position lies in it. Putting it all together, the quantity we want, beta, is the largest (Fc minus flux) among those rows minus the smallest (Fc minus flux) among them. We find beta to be 1.7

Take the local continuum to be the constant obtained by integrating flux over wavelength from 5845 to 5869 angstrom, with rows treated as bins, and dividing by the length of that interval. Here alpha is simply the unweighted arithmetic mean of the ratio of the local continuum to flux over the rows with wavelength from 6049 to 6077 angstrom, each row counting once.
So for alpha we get 1.013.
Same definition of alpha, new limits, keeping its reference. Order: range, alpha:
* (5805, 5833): 0.973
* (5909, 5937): 1.007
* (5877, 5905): 1.141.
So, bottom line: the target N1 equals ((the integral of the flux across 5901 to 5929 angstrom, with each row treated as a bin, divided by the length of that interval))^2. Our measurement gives 214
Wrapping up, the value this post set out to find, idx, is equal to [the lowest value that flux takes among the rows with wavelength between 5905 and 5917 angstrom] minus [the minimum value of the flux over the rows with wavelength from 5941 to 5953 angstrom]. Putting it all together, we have -0.01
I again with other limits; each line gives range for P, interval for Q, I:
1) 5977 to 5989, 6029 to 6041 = 1.20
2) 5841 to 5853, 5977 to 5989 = 0.98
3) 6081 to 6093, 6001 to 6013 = 0.47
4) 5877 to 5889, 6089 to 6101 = 1.42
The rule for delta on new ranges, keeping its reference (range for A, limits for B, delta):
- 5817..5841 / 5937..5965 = 0.4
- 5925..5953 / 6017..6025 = 0.6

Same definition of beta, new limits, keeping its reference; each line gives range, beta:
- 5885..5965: 5.3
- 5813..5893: 5.8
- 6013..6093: 1.7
